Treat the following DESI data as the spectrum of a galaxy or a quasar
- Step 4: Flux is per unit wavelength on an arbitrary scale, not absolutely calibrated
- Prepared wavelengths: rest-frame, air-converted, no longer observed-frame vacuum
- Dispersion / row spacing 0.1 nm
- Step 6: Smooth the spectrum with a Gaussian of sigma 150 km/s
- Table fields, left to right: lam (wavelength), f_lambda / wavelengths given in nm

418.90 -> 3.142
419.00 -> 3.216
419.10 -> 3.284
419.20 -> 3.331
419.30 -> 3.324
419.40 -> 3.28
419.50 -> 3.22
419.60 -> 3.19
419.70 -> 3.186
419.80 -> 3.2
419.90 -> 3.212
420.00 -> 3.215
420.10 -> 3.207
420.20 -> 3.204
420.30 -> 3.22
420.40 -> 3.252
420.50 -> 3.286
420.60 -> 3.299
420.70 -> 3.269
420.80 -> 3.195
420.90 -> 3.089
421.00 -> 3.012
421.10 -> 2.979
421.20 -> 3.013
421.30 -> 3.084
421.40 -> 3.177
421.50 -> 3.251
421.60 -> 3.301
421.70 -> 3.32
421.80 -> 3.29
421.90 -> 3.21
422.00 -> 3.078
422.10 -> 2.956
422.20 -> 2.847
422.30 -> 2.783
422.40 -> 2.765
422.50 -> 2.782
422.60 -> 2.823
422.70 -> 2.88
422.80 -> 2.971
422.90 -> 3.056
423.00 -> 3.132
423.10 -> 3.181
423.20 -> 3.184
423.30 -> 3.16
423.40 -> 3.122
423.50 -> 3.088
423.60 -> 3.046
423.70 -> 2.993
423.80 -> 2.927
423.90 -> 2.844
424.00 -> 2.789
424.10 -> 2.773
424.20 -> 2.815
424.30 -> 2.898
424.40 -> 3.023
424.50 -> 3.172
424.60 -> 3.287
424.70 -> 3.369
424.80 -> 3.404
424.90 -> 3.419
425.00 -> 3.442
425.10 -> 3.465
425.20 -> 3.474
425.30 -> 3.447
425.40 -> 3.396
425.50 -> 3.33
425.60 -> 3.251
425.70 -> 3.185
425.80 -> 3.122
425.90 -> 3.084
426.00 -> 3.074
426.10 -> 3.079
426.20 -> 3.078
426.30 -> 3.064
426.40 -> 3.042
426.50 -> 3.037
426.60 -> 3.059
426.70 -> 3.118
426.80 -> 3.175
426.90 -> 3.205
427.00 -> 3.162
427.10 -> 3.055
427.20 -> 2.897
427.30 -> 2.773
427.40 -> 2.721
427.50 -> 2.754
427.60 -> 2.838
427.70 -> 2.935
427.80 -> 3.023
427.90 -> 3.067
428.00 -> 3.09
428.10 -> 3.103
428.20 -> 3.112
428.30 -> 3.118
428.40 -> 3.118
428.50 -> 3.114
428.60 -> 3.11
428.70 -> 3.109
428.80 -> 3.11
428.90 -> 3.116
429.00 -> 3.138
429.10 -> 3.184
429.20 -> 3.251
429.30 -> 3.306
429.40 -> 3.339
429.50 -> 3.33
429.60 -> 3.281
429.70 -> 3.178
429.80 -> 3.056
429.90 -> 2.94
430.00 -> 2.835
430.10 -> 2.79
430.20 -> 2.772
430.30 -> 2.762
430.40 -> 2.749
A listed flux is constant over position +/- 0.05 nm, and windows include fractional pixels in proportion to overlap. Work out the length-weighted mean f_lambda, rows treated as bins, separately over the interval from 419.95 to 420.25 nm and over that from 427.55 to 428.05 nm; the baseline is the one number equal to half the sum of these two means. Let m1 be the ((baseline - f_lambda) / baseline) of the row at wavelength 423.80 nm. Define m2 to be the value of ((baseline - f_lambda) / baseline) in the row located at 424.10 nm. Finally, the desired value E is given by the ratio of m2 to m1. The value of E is 1.9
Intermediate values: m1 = 0.056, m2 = 0.11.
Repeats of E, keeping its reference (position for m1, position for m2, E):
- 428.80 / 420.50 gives 18.0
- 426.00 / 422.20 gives 9.9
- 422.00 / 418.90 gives -2.0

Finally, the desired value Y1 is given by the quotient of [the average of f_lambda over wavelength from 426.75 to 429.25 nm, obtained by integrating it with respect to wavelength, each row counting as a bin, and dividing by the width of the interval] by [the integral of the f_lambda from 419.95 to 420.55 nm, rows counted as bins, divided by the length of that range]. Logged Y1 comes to 0.94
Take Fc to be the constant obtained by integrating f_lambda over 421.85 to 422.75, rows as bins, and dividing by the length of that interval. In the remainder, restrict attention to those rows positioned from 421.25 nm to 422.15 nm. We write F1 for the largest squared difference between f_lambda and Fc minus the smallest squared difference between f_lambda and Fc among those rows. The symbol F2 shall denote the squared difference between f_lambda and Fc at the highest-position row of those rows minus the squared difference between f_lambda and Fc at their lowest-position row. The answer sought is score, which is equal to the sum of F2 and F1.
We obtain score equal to 0.14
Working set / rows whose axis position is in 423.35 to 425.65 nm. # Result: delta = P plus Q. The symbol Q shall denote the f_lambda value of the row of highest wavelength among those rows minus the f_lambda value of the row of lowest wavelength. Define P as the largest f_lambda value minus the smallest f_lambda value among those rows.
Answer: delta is 0.83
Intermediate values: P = 0.701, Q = 0.13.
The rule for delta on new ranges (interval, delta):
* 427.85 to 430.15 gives 0.27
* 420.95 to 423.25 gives 0.73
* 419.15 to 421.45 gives 0.20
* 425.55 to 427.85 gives 0.30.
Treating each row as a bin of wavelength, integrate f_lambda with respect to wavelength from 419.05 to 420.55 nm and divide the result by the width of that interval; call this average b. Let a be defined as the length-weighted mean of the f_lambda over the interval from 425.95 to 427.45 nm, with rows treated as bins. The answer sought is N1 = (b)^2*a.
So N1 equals 31.9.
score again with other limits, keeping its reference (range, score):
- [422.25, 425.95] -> 0.34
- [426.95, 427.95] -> 0.03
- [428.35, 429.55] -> 0.28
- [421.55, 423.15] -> 0.09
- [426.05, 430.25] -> 0.18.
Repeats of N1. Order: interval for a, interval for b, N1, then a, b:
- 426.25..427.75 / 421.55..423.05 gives 27.1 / 2.99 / 3.01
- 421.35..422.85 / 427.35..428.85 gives 27.7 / 3.03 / 3.02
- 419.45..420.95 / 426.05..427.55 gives 29.2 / 3.22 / 3.01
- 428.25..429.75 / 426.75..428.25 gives 28.6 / 3.19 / 2.99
